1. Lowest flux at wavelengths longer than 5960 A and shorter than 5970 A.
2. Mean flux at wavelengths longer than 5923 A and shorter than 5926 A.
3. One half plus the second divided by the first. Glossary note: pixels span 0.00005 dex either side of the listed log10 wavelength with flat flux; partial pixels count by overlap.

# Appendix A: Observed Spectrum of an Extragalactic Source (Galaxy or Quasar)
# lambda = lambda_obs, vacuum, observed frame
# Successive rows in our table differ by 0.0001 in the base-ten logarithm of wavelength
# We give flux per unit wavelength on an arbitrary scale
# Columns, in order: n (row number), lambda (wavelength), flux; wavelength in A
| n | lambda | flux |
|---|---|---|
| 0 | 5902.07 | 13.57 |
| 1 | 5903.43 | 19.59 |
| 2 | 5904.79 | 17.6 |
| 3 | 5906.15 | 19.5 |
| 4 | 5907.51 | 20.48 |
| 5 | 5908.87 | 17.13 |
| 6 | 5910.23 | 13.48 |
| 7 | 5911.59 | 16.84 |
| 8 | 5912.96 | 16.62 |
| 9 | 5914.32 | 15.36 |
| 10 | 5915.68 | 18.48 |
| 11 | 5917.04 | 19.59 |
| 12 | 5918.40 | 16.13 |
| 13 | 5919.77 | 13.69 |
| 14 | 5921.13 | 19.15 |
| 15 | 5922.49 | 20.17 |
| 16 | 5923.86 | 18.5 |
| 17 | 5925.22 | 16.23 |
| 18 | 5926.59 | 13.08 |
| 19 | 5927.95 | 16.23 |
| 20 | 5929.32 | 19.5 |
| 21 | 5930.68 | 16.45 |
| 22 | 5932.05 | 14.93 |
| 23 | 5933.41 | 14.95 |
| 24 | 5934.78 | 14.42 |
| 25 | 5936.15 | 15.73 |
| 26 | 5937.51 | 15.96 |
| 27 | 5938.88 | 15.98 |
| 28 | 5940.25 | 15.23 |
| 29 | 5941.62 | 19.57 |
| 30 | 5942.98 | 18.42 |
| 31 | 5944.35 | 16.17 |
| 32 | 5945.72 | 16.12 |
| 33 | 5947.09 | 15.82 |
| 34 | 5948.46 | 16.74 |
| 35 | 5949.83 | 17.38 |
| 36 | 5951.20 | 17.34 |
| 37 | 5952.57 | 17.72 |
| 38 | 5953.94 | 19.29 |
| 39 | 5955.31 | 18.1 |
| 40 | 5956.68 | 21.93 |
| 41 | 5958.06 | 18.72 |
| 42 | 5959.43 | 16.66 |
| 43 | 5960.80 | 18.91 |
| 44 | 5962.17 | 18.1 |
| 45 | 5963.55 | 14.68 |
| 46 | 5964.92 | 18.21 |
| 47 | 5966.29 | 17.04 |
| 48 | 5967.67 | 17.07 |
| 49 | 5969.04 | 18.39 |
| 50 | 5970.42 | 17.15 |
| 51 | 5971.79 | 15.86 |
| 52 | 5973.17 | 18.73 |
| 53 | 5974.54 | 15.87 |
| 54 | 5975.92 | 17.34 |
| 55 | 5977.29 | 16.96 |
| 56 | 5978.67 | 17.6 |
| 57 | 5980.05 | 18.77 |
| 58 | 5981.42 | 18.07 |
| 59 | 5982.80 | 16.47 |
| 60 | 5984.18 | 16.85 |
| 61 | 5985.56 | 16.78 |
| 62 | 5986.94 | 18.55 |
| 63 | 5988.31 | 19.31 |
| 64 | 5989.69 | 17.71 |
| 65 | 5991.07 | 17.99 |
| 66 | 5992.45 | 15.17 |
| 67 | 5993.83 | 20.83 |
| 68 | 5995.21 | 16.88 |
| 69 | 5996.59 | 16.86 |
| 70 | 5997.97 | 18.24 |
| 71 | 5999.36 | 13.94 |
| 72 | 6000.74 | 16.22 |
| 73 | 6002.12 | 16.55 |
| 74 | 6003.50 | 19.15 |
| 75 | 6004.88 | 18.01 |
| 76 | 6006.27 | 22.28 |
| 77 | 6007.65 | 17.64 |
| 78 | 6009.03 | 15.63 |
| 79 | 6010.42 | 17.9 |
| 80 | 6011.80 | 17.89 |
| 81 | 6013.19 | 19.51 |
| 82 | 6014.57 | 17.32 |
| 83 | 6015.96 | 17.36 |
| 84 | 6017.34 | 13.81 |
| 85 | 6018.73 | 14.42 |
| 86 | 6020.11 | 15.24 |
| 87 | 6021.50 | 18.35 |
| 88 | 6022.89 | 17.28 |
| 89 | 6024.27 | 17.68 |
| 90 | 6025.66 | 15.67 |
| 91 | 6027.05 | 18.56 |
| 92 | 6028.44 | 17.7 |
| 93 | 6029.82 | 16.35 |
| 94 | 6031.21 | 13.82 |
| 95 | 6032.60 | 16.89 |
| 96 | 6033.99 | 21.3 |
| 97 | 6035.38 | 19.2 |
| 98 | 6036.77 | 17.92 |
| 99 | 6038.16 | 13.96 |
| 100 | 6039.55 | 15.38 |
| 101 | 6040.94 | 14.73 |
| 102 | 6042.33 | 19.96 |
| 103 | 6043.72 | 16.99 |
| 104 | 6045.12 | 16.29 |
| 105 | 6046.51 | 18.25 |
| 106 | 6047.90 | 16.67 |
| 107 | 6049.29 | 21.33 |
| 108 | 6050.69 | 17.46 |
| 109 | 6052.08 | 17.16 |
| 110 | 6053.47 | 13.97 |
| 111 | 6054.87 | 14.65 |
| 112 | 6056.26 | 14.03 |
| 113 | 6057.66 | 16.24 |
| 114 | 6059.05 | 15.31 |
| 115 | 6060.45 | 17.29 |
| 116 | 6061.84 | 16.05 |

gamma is 1.68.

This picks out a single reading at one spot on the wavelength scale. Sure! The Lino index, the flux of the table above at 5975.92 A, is 17.34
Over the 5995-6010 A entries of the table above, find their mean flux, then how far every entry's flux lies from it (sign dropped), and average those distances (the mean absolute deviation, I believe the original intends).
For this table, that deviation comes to 1.5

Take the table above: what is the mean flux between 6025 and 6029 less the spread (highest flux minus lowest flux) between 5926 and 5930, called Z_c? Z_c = 10.9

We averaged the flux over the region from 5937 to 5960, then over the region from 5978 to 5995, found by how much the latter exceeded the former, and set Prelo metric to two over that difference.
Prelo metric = 6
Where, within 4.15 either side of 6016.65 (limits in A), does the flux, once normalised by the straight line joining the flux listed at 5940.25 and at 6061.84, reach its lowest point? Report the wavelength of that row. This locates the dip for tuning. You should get 6017.34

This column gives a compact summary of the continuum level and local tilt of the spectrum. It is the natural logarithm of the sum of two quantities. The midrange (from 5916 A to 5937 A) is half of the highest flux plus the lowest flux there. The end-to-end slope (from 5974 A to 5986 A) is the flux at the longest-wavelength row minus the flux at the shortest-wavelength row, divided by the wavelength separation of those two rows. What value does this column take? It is 2.82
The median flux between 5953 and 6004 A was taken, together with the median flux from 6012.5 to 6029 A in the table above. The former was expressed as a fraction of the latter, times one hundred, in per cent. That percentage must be 101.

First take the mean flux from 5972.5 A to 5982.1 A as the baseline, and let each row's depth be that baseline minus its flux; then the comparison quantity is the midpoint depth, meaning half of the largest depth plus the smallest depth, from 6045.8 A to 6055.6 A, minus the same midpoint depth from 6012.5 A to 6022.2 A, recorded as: -1.0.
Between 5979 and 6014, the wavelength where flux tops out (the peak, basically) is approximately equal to 6006.27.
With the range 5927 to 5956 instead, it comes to 5941.62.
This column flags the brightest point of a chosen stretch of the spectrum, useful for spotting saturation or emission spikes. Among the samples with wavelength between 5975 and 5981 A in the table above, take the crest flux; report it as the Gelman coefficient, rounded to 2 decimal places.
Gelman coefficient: 18.77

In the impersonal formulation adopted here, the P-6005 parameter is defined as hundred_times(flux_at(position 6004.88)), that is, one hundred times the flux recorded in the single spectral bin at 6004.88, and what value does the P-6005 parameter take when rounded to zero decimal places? 1801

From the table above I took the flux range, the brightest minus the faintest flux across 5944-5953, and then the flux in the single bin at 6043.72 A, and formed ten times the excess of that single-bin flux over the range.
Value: 151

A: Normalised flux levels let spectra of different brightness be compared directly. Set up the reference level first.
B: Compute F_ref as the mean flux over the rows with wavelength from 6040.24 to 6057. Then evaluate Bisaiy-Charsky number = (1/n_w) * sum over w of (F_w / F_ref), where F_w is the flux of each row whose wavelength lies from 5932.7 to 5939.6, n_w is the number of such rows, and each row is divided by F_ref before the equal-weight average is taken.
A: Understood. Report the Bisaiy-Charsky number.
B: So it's 0.92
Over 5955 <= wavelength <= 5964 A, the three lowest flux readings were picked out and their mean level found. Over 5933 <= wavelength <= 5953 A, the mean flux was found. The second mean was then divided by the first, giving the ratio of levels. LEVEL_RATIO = 1.00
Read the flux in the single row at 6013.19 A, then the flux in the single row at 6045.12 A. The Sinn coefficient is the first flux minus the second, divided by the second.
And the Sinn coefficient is 0.20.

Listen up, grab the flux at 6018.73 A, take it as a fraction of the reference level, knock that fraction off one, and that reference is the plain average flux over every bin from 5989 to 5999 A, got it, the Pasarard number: 0.18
